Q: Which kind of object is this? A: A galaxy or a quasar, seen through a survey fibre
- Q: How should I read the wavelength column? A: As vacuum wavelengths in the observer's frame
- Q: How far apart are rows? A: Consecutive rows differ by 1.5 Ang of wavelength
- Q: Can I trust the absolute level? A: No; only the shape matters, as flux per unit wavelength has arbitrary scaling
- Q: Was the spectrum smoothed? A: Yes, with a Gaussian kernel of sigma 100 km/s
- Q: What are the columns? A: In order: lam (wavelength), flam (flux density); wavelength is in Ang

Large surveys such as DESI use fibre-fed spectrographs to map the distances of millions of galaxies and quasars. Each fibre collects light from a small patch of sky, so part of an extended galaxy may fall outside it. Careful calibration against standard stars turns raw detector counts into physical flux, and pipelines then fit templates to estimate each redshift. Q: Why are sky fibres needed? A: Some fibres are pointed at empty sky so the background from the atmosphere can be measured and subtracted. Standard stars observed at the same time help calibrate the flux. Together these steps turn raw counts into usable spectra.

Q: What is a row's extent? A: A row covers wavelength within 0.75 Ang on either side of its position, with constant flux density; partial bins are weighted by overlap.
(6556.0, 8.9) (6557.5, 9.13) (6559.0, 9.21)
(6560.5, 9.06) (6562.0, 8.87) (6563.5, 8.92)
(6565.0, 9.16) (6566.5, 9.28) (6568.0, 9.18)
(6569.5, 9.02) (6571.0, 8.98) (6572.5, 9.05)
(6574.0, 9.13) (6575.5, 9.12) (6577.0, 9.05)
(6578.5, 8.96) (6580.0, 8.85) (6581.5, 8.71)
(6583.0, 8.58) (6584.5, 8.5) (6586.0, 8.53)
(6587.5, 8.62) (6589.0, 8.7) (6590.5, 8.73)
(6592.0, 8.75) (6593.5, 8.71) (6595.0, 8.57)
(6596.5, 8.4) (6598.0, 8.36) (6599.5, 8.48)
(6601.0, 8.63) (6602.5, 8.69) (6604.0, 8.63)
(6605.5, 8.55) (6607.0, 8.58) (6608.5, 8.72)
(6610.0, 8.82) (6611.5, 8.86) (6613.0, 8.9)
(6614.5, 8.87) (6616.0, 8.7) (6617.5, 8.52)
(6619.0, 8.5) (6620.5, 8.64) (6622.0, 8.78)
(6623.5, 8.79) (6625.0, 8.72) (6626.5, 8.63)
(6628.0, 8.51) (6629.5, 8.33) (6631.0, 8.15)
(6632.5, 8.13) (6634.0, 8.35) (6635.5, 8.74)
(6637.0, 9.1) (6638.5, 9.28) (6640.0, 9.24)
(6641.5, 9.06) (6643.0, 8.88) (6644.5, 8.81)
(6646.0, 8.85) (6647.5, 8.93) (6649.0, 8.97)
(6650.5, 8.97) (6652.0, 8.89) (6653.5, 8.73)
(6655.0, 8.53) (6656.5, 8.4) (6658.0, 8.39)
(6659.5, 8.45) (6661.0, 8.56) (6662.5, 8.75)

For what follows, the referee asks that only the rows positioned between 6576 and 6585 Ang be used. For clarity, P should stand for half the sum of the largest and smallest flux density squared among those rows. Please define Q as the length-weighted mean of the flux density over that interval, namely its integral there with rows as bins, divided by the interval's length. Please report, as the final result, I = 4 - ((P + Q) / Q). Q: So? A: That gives -5.8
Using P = 77.1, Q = 8.79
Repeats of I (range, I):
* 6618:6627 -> -5.6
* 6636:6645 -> -6.0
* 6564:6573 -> -6.2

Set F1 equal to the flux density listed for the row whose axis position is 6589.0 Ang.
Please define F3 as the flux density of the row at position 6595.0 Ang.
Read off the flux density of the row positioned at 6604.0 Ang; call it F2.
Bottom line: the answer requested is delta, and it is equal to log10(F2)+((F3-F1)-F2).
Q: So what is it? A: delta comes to -7.8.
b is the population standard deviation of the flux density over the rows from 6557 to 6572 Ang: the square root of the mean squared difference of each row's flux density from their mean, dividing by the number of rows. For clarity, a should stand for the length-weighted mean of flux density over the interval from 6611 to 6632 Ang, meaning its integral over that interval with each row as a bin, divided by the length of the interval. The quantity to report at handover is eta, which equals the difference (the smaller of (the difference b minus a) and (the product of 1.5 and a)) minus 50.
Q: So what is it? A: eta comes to -58.5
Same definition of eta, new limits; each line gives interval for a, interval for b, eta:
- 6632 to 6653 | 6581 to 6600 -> -58.8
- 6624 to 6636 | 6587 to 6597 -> -58.3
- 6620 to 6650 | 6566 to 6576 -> -58.7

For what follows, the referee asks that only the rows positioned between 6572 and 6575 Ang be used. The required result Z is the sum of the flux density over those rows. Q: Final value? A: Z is 18.2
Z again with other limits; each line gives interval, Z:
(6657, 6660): 16.8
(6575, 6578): 18.2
